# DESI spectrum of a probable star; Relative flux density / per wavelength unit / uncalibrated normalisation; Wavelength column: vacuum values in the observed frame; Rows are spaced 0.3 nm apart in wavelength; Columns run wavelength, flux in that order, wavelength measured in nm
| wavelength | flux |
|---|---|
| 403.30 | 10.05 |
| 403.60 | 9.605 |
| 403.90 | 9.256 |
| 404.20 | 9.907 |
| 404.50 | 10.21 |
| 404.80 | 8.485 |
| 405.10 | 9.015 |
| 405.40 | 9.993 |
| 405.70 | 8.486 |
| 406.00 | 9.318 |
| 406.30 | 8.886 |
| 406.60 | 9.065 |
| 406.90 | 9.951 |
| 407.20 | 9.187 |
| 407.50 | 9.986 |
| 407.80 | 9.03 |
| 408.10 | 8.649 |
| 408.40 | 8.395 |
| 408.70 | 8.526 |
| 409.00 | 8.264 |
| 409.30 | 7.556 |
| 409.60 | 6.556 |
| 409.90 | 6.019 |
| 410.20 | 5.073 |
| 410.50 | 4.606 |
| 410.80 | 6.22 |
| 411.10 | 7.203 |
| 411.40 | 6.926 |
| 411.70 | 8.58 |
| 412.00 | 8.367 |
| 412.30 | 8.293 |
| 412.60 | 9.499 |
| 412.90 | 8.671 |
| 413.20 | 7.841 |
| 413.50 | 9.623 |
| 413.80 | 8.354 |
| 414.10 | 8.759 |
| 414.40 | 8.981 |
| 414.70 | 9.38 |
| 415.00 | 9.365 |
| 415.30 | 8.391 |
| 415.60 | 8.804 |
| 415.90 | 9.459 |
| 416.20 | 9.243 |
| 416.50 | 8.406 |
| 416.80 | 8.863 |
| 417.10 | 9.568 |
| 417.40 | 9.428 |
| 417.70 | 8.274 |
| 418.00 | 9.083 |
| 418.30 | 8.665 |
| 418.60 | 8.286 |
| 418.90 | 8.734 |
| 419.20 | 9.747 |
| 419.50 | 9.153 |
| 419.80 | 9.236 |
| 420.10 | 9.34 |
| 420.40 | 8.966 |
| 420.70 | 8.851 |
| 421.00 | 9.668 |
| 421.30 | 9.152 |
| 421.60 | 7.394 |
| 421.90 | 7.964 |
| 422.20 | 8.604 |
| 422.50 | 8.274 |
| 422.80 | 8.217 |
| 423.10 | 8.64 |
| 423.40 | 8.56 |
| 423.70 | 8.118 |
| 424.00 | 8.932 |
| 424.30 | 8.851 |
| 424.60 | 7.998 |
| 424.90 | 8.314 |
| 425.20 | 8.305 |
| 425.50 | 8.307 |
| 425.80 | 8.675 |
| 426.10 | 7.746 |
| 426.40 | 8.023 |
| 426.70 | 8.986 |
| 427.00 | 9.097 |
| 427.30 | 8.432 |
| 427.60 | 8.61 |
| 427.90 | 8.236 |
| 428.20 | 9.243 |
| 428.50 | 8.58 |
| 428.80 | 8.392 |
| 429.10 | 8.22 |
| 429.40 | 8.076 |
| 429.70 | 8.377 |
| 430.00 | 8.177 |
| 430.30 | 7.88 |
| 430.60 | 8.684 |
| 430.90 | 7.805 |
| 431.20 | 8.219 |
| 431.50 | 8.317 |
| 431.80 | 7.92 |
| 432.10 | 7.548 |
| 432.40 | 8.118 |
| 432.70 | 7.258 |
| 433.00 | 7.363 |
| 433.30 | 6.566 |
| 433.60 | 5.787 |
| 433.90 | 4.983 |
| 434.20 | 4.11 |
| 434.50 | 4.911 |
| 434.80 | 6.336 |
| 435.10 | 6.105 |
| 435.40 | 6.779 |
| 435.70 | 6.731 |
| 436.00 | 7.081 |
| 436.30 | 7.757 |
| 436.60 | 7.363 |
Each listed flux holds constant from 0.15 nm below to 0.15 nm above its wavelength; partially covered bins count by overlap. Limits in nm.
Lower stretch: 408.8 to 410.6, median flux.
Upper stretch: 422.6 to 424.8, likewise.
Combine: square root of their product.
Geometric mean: 7.34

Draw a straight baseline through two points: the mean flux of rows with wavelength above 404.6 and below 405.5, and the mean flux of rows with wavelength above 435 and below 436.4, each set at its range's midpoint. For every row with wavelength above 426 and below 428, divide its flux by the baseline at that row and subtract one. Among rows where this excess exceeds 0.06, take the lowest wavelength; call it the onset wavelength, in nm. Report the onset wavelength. 426.70 nm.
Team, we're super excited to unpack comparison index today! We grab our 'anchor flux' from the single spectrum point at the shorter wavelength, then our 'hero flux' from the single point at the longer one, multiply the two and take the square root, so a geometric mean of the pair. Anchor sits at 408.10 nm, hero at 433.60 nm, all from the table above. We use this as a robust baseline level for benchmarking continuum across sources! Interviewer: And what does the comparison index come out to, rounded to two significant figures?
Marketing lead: 7.1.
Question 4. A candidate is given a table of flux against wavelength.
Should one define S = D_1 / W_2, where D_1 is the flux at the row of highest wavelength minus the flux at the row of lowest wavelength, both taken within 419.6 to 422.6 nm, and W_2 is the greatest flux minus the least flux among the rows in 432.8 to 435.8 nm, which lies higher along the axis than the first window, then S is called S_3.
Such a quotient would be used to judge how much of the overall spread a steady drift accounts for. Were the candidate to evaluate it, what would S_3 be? -0.30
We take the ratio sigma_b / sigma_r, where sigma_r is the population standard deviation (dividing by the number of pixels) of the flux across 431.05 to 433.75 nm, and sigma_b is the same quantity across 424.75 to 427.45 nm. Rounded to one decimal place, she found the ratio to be 0.5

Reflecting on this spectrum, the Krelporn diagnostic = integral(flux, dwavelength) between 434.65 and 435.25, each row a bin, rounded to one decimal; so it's 3.7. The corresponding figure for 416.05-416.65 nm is 5.3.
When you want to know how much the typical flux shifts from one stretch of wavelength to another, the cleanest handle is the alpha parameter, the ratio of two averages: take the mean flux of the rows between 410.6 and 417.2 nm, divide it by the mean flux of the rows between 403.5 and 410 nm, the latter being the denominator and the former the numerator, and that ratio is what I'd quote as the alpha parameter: 0.97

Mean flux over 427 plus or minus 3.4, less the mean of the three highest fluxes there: -0.7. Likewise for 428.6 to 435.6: -1.3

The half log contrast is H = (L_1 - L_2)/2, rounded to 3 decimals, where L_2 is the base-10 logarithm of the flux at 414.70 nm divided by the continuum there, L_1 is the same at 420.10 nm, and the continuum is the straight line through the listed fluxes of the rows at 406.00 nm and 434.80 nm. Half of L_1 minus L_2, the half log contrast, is 0.014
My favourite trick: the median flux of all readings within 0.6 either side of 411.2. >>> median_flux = 7.1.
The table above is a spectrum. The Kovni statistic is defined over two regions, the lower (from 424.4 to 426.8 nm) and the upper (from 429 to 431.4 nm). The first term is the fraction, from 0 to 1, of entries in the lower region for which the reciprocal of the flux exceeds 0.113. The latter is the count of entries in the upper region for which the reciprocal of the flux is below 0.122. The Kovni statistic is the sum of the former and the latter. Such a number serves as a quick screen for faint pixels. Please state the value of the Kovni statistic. 4.9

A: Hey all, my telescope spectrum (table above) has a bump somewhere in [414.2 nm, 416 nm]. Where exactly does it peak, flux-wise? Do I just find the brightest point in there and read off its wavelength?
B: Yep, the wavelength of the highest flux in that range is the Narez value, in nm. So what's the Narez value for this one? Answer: 415.90 nm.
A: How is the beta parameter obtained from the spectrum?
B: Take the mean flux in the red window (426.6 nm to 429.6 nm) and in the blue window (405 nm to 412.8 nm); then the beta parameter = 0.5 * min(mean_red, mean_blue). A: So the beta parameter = 4.07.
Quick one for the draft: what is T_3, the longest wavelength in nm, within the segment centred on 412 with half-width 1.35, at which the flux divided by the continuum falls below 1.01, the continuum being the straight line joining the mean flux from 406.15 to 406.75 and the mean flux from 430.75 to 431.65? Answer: 413.20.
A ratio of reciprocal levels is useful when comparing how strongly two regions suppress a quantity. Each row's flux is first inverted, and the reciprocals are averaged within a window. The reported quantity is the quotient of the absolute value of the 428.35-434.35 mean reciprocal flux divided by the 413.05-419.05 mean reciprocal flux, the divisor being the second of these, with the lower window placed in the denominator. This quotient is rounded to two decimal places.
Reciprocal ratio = 1.22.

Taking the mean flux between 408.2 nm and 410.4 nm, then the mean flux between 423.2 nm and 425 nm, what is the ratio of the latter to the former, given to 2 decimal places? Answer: 1.18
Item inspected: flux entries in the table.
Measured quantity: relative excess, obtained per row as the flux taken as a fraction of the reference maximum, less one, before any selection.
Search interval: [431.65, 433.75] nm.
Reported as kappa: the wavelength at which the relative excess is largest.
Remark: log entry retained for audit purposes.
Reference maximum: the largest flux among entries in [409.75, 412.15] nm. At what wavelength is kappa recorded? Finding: 432.40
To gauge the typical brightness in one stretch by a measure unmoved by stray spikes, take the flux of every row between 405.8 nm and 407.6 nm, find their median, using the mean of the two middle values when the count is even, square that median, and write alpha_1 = 86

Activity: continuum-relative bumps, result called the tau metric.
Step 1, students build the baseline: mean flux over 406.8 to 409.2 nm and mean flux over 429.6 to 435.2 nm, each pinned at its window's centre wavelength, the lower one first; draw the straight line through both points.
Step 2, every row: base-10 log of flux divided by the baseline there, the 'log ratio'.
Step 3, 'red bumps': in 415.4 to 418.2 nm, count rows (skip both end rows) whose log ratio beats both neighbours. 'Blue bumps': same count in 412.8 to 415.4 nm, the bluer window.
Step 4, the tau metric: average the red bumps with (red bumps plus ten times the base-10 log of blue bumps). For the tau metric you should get 3.5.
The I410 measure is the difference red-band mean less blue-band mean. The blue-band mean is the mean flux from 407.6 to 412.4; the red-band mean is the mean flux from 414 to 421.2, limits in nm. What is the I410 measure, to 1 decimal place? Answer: 1.6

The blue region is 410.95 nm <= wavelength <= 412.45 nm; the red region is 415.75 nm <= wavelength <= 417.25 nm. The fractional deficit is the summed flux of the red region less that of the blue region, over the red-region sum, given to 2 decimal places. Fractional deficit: 0.14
